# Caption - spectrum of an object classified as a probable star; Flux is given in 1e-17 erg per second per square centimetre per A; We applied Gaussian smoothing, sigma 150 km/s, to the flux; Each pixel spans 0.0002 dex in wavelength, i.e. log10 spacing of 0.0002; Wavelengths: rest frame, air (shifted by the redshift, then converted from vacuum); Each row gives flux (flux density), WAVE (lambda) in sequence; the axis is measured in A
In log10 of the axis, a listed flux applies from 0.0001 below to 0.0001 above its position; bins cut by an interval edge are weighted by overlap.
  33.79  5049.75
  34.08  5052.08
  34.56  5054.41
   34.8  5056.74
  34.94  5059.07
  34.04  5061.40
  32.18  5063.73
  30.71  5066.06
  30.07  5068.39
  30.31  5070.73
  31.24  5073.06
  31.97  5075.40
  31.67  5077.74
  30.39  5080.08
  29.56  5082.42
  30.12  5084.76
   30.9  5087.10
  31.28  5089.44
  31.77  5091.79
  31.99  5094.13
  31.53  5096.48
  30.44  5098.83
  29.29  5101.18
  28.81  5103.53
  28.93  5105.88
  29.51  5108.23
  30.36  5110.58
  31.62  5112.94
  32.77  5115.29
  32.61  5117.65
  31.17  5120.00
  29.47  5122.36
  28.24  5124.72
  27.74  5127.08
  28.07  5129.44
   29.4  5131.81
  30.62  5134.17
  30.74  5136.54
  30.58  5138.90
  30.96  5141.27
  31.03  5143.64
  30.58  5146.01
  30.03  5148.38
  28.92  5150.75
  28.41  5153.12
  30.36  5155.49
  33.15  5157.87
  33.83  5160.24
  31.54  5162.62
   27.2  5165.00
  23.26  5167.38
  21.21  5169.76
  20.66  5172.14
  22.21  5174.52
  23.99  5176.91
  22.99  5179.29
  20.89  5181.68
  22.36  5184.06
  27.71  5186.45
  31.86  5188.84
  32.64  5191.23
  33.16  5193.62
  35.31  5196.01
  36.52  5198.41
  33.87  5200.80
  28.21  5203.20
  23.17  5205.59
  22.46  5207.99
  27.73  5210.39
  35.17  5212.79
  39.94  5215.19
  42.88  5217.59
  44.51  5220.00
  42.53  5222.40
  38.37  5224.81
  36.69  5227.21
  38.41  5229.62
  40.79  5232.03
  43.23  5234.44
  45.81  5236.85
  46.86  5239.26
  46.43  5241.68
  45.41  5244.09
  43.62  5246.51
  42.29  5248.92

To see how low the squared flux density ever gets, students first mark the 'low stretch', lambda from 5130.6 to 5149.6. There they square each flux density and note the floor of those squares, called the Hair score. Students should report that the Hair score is 864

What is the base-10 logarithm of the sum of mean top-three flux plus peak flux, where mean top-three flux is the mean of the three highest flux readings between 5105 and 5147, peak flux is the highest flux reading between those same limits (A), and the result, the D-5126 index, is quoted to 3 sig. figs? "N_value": 1.81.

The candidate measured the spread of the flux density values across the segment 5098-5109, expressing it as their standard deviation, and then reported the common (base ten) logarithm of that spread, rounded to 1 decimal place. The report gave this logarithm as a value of -0.2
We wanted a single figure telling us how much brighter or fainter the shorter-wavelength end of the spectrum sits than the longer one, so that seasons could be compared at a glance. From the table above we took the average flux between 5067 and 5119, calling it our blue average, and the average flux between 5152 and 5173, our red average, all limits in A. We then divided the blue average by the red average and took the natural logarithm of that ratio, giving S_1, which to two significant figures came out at 0.10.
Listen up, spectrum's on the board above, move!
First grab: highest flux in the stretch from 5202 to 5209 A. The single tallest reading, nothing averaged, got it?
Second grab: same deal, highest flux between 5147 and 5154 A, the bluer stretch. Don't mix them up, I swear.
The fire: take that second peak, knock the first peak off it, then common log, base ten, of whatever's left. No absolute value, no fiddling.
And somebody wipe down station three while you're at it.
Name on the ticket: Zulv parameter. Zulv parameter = 0.26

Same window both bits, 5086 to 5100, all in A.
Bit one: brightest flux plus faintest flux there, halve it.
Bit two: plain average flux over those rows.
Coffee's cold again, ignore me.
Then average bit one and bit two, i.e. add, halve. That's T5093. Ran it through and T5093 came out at 31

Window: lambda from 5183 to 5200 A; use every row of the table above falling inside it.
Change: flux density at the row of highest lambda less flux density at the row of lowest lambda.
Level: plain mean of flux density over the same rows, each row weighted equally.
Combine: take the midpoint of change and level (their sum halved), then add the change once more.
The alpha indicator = 37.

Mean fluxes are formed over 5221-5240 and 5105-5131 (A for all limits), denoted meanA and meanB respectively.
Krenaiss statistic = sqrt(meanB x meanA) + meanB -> 65.4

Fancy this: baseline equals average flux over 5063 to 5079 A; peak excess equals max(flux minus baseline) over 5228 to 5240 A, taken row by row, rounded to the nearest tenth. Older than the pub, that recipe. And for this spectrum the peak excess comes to 15.7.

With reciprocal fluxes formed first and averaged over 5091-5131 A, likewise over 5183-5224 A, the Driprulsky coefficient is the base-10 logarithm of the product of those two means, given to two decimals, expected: -2.98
